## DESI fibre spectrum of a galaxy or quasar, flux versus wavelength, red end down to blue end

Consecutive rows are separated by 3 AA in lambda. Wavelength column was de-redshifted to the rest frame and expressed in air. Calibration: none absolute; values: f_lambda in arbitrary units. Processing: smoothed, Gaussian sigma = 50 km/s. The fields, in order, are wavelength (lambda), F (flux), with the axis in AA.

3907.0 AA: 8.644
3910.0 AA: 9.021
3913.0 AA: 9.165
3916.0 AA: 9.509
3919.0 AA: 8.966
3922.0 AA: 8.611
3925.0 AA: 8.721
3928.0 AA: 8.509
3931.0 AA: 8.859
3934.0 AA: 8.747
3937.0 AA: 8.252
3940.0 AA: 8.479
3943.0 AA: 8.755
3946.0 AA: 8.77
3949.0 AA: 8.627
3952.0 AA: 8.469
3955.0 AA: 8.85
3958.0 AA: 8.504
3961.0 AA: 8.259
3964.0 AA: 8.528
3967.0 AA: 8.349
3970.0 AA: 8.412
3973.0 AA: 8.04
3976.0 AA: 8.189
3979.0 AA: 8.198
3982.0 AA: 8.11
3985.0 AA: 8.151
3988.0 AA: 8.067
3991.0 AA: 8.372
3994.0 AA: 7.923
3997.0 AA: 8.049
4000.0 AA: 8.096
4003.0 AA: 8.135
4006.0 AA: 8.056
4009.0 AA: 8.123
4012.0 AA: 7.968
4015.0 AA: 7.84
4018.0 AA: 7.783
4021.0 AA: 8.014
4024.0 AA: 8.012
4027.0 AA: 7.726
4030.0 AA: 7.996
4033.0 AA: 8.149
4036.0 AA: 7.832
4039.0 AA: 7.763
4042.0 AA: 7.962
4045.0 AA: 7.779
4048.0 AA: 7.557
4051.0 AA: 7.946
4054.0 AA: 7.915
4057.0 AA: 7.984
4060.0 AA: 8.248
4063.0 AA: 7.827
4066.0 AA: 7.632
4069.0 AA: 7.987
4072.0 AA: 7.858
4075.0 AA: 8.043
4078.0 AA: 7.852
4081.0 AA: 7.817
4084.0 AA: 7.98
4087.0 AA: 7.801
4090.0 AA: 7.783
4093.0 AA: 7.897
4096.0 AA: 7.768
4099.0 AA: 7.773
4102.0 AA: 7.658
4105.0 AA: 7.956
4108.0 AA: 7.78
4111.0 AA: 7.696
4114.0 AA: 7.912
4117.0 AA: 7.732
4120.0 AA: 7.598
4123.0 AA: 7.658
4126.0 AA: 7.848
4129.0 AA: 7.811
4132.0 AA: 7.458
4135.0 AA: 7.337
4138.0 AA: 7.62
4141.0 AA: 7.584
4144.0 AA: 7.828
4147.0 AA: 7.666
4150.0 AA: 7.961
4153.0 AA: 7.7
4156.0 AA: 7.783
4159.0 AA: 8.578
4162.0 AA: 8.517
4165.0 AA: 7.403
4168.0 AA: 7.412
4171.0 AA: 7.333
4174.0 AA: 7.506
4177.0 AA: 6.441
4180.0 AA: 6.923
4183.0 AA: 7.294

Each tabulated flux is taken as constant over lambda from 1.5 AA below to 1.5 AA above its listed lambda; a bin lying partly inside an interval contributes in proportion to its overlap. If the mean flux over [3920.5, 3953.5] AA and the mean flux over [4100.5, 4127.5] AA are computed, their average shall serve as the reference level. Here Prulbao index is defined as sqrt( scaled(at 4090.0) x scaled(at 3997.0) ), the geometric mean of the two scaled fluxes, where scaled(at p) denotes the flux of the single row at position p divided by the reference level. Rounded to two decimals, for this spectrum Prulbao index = 0.97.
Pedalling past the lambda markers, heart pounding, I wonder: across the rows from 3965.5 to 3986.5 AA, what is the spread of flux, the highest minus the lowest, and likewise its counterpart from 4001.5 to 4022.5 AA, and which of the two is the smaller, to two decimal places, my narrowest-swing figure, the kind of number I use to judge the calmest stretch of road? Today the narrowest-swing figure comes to 0.35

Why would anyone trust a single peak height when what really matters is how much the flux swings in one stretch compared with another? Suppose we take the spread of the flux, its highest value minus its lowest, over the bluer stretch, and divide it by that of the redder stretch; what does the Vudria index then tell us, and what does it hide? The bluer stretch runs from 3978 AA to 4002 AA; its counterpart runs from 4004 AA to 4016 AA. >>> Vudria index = 1.59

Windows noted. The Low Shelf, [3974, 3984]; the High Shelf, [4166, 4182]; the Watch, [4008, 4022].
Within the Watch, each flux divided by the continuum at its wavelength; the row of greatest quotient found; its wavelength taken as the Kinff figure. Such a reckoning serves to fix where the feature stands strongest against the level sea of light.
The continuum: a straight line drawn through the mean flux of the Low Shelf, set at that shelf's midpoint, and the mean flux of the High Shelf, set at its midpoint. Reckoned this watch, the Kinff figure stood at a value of 4009.0 AA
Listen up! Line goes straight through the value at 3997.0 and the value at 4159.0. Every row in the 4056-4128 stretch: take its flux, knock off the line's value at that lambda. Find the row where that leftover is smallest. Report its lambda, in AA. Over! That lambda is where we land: 4120.0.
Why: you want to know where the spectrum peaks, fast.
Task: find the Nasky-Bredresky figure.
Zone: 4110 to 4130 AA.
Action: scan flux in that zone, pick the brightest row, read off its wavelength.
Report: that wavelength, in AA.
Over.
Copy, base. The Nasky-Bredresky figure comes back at 4114.0 AA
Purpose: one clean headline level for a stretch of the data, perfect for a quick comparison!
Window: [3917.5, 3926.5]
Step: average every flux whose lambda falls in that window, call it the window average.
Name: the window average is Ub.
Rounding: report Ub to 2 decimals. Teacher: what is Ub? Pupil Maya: 8.77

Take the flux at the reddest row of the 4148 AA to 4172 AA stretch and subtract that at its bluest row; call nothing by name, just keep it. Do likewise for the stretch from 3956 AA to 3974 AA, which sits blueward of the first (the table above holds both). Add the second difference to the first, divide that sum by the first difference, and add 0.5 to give 2.2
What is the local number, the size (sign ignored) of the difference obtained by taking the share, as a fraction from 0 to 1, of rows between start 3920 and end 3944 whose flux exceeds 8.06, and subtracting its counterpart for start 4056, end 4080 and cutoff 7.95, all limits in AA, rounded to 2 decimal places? 0.50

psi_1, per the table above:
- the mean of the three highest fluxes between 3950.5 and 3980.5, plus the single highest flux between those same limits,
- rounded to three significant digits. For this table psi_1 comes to 17.5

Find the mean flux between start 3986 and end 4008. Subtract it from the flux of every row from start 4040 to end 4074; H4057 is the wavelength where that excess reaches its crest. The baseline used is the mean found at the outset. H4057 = 4060.0 AA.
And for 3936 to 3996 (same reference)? 3955.0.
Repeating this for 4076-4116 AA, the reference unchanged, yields 4084.0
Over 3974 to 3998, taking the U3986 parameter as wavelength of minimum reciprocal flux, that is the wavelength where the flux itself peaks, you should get 3991.0 AA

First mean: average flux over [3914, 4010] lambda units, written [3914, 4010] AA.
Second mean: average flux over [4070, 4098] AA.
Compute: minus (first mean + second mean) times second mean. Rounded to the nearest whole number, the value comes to -128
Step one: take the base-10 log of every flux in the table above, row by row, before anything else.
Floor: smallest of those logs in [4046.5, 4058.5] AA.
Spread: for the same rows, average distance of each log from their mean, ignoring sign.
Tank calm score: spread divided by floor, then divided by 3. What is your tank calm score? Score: 0.0031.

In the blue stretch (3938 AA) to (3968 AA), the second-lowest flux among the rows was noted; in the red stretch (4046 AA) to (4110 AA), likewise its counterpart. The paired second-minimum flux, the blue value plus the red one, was 16.0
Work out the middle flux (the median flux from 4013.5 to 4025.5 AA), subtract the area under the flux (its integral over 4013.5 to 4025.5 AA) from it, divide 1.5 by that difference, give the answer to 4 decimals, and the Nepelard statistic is -0.0172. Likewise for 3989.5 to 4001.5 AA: -0.0168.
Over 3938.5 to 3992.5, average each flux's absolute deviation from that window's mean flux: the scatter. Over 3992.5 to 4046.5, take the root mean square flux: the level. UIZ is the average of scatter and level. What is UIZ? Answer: 4.08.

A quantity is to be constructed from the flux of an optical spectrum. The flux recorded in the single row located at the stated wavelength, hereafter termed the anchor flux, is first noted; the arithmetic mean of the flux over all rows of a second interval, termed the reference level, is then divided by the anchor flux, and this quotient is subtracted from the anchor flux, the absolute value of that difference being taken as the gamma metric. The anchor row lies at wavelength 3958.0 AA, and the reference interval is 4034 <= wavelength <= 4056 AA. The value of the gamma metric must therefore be 7.58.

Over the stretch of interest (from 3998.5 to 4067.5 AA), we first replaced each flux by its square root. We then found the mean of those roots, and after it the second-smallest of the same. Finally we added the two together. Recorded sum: 5.58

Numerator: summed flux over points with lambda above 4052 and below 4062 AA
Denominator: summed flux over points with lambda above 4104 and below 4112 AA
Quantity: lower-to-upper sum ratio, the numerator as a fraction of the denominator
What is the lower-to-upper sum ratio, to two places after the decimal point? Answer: 1.03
